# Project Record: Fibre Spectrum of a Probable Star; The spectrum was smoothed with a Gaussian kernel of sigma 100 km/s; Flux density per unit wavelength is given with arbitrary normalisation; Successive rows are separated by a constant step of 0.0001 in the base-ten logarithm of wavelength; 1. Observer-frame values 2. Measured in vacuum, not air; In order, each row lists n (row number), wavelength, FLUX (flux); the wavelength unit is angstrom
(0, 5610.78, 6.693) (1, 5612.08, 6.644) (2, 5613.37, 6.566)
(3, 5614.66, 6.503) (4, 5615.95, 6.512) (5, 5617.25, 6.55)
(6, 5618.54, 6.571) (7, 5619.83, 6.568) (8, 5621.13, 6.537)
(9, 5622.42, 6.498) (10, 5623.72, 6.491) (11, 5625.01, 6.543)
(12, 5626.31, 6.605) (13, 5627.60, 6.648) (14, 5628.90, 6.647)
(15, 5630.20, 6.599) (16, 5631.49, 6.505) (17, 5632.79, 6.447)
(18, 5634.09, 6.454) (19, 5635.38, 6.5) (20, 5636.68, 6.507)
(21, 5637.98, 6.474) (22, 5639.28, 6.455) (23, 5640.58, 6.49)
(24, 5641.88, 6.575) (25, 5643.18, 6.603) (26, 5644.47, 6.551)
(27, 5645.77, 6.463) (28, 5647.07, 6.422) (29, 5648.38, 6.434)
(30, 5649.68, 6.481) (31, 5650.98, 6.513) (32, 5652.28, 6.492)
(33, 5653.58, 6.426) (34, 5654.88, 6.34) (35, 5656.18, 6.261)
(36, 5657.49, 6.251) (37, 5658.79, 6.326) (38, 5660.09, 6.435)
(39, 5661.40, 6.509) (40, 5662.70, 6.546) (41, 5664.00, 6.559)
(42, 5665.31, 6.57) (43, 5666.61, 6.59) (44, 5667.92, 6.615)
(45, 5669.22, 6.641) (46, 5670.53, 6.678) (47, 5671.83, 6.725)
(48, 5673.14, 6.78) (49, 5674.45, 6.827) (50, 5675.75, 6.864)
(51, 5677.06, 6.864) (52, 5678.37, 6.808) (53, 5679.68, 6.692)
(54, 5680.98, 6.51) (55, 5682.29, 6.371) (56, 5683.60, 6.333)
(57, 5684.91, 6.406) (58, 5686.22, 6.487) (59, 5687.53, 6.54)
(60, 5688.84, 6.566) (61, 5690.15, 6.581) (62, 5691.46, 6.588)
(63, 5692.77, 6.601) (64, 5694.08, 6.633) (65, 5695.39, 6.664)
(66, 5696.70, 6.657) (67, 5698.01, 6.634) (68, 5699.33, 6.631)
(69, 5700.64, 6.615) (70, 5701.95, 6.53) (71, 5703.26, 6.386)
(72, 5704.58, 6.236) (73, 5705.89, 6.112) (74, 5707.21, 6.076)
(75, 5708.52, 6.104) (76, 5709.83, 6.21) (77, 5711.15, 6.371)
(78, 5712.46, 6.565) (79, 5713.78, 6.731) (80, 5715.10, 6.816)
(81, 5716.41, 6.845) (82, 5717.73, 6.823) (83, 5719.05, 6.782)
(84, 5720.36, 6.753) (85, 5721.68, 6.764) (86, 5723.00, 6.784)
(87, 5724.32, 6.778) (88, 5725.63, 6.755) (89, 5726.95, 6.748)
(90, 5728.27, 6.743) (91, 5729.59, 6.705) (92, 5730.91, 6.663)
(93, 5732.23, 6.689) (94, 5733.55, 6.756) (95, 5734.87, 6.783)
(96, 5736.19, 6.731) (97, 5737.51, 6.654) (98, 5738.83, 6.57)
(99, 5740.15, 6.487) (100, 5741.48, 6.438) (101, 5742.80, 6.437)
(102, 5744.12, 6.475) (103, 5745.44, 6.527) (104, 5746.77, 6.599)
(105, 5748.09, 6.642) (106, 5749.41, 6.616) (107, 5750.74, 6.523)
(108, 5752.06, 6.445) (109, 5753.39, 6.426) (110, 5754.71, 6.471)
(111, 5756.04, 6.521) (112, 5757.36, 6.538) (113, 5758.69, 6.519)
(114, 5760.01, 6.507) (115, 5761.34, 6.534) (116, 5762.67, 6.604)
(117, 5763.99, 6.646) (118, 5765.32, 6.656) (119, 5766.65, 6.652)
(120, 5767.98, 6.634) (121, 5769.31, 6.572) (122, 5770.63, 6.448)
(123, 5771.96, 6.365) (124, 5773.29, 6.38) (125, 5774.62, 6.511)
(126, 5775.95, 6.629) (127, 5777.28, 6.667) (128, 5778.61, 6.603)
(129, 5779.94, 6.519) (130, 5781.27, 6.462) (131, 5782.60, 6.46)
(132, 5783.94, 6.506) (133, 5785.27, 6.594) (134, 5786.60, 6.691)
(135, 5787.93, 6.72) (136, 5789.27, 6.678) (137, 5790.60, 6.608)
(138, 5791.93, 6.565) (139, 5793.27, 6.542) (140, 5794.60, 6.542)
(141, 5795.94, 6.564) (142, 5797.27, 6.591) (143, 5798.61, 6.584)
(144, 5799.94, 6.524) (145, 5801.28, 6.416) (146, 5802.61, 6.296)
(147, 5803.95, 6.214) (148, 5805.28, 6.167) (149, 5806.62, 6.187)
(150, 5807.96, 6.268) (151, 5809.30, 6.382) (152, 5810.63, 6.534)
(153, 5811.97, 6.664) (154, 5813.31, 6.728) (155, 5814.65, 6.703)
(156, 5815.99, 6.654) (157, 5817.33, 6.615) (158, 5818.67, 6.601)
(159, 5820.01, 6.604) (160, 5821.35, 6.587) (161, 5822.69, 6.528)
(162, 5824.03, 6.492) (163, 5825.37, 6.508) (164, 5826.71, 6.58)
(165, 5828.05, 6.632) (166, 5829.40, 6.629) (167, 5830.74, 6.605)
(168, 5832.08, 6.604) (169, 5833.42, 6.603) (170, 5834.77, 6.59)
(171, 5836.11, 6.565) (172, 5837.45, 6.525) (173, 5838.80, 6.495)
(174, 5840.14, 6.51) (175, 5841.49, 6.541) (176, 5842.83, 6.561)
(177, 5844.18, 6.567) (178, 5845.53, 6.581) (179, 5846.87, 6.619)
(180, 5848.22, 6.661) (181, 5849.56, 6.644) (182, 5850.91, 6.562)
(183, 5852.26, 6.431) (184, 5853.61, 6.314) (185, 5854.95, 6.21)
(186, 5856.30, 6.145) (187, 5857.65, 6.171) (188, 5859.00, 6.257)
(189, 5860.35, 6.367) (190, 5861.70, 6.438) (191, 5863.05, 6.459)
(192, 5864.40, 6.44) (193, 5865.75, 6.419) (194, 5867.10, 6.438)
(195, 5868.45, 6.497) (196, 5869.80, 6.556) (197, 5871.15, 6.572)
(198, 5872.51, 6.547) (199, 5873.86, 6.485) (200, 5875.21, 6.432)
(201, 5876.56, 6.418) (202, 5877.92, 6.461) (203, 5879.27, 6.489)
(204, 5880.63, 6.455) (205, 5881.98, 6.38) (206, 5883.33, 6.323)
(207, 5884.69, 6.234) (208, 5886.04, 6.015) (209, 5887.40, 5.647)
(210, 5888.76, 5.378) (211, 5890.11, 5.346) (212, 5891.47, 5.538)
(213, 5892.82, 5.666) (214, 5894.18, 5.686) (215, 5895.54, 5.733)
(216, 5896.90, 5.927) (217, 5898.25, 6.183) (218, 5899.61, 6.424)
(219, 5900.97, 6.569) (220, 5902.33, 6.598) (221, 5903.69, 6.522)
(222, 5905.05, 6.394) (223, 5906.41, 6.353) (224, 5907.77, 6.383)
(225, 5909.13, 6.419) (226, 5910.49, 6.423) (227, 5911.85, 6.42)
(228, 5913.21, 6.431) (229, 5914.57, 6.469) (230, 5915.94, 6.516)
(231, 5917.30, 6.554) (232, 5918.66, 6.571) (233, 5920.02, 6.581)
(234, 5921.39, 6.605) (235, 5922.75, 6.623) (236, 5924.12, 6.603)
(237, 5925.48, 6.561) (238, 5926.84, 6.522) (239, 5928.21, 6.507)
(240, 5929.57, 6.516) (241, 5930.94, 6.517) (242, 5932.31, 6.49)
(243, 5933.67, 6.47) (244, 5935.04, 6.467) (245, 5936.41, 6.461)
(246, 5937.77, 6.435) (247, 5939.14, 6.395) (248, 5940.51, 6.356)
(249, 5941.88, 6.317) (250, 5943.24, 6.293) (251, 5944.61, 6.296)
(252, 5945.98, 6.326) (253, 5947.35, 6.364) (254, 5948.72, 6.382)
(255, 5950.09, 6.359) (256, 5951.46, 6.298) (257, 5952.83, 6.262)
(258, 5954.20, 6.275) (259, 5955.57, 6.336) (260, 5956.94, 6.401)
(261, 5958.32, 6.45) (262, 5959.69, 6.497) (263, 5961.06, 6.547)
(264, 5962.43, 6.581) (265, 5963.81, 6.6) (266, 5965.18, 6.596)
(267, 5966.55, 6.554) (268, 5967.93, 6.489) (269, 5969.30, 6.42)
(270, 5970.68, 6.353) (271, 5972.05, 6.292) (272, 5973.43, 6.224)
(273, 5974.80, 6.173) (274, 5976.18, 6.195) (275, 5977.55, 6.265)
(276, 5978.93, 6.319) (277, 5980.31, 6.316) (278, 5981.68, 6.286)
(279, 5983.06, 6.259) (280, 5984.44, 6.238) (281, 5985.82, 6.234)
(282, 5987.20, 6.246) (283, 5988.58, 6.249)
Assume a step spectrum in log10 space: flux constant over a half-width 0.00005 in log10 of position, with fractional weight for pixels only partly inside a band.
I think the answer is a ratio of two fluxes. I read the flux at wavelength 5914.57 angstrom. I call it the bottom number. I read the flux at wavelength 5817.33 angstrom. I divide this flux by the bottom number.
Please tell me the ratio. 1.02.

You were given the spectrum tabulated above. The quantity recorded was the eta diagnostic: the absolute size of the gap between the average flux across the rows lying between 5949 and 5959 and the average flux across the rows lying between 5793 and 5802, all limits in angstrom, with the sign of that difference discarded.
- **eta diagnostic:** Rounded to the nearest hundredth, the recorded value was 0.20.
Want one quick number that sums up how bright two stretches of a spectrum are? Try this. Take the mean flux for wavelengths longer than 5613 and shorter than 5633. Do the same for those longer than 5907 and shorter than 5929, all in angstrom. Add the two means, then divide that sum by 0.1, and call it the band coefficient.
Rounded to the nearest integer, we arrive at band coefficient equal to 131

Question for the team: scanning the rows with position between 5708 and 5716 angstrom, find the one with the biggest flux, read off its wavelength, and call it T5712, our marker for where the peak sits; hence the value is 5715.10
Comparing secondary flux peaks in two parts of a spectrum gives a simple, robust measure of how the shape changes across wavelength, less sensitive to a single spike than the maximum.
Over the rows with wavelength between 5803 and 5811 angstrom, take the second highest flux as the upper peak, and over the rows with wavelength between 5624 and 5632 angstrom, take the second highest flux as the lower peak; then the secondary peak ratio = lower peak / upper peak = 1.04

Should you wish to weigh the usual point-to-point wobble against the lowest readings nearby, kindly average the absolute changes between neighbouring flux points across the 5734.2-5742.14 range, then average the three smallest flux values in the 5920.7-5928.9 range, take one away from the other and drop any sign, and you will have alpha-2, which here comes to 6.46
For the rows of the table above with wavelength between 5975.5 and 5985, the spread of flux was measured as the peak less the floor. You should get 0.12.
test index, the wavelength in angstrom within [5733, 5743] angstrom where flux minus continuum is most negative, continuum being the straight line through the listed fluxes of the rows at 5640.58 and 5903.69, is 5742.80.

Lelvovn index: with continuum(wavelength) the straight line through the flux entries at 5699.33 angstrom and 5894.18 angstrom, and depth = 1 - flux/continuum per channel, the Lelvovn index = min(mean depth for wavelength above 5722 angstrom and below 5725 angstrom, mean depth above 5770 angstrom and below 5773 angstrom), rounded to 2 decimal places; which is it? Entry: -0.04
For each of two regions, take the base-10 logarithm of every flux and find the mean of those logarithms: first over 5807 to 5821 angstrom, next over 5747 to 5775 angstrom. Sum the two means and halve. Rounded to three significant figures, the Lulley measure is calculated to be 0.816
